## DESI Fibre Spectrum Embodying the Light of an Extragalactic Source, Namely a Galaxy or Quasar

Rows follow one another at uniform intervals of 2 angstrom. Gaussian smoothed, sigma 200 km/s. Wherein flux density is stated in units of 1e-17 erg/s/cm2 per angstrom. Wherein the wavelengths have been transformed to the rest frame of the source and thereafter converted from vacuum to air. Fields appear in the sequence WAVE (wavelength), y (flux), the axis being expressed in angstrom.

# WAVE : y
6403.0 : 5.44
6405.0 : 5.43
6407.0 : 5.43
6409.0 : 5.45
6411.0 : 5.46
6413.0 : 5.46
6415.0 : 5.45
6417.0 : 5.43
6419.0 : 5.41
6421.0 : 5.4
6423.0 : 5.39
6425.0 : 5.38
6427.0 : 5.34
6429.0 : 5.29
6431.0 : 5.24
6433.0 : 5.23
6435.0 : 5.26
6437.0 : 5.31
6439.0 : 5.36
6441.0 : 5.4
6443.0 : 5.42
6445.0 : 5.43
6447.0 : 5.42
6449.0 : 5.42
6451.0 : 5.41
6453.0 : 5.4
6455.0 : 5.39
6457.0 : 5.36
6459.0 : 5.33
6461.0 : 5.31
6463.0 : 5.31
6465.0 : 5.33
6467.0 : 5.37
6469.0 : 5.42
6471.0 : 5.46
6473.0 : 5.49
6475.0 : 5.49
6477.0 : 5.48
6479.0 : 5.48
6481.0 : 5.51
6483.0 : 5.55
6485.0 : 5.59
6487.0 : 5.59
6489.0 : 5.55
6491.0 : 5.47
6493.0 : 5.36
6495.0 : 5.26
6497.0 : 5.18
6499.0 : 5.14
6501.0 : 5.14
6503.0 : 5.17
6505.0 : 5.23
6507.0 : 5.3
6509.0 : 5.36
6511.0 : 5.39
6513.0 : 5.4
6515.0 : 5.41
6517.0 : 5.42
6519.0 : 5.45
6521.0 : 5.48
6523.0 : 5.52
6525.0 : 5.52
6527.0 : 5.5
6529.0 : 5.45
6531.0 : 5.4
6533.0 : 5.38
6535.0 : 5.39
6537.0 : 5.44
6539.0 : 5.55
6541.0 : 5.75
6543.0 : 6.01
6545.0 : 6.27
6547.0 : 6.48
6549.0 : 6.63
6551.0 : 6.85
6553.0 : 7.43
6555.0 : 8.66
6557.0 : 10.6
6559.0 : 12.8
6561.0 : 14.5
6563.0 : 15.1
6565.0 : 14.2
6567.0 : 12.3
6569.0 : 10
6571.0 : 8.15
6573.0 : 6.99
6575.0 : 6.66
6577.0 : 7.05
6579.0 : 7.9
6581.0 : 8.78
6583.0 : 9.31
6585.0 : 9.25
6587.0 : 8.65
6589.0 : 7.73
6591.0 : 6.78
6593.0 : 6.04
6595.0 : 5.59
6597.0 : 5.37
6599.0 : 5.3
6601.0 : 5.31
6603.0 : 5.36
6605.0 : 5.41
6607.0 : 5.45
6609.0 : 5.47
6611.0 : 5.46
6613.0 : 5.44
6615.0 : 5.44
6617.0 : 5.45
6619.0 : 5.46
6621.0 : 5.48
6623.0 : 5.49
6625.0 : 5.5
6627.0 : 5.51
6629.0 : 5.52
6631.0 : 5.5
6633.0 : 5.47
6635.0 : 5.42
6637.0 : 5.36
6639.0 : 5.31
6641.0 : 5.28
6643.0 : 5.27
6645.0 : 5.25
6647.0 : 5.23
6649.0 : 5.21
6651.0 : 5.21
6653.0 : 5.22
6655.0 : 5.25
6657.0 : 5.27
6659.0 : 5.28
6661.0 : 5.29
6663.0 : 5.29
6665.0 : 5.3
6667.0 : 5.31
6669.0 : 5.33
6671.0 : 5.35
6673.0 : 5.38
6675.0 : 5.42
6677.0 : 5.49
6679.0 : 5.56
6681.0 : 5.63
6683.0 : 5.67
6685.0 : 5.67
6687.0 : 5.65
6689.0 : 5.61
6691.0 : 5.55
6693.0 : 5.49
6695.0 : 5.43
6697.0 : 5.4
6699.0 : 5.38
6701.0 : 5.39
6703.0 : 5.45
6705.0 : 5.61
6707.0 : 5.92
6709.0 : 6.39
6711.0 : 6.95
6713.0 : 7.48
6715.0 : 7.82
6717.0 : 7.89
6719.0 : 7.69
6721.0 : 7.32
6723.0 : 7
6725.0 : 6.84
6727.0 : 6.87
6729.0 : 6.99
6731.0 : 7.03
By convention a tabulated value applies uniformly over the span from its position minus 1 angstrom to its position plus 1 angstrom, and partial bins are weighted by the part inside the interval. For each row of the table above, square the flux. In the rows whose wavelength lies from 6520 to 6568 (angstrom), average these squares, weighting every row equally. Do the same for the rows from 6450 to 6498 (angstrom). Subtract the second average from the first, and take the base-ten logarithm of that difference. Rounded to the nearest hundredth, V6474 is 1.63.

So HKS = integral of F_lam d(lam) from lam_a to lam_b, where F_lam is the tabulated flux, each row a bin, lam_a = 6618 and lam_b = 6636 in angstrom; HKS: 99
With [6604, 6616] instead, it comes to 65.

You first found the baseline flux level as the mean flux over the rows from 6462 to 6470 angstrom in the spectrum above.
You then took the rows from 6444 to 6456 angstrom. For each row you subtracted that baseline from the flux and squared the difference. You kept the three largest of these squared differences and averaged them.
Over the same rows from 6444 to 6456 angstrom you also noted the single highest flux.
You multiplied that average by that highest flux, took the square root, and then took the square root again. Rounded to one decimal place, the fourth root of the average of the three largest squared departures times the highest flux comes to 0.4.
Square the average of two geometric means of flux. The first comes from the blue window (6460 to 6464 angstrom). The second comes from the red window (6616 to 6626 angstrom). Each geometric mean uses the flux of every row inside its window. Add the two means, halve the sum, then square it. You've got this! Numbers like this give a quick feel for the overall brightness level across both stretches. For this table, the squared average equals 29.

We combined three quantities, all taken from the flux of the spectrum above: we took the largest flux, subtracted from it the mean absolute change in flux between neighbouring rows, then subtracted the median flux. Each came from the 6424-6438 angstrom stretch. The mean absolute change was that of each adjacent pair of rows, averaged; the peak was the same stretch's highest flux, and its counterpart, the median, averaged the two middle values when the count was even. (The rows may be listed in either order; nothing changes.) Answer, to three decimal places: 0.052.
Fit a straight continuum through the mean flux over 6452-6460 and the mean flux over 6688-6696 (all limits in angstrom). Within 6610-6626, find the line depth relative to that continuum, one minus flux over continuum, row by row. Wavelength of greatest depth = 6615.0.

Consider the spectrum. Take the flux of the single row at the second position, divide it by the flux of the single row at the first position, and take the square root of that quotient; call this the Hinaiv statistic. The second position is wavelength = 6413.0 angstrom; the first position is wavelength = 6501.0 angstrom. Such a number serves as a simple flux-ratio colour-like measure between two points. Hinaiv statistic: 1.03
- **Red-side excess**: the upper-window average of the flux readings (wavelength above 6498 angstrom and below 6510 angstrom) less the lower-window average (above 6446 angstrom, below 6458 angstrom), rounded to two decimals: -0.18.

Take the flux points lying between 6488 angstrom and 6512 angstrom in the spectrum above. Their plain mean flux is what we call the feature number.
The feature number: 5.3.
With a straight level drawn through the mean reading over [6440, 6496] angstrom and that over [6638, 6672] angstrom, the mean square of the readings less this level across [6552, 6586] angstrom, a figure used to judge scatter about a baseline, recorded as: 29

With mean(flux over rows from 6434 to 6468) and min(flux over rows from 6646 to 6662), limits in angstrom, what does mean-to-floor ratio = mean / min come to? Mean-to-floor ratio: 1.03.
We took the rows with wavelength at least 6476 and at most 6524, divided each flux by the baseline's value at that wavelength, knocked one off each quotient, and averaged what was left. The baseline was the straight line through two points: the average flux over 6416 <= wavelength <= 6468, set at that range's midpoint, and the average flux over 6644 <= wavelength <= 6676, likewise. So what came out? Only 0.0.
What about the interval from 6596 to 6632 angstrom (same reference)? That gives 0.0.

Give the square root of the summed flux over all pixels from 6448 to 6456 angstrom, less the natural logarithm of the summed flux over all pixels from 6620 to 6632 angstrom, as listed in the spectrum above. 1.2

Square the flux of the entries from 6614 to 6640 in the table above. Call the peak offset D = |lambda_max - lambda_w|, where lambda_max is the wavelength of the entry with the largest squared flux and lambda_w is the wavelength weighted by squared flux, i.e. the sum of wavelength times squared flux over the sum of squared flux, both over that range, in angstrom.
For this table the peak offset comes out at 2.1 angstrom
